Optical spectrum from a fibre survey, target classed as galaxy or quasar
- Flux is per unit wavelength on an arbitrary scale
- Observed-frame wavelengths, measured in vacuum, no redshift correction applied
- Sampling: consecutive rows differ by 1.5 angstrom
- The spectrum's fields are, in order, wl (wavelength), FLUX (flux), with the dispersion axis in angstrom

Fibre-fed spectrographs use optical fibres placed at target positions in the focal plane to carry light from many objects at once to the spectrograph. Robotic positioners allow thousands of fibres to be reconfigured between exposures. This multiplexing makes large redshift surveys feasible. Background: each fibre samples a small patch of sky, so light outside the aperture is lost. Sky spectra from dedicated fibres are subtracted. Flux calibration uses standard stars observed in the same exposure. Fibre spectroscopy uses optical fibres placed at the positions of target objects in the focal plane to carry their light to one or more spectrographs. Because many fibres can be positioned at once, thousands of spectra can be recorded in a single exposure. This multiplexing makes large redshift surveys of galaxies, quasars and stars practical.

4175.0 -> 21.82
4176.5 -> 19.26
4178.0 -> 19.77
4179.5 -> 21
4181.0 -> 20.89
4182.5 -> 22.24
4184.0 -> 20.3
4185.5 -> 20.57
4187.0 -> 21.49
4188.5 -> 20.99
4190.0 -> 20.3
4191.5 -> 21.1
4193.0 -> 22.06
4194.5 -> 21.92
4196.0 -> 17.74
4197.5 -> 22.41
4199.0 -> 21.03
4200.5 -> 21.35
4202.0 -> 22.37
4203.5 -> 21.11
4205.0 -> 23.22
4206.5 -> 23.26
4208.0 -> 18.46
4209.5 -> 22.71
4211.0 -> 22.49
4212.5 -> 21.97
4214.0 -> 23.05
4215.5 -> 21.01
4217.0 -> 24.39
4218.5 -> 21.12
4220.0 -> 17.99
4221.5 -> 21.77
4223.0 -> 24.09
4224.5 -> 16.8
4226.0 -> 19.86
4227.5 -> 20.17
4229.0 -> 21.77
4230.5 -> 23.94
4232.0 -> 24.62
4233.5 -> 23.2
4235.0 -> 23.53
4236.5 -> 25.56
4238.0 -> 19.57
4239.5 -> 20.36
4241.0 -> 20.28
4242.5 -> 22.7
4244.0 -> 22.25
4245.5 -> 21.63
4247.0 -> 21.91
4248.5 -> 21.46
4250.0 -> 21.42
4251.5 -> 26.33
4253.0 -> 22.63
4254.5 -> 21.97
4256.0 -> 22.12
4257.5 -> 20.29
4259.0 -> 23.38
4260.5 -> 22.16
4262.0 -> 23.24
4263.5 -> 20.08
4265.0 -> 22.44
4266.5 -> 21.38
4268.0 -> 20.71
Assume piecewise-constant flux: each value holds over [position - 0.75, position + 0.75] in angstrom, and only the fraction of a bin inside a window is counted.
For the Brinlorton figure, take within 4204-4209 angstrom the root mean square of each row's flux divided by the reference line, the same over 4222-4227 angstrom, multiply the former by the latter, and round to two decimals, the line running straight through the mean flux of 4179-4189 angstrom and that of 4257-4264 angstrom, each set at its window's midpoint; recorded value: 0.97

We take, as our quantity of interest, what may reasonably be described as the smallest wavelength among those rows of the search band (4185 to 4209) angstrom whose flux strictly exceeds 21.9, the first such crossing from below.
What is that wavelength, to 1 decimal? 4193.0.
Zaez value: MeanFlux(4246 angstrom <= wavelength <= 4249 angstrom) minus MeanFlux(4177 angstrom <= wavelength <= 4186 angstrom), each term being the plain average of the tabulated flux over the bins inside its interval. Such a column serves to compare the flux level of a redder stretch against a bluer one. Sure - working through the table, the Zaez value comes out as 0.9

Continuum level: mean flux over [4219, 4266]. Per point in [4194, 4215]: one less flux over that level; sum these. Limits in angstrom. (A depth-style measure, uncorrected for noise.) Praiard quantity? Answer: 0.17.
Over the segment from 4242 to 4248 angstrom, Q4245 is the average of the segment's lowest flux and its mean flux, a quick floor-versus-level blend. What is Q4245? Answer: 21.9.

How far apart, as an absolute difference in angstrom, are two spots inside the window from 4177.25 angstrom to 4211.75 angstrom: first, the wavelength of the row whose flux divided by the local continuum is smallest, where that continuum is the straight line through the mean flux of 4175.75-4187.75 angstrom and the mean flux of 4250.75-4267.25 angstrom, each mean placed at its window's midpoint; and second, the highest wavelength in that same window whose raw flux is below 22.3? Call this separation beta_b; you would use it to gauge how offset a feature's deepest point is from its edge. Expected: 12.0 angstrom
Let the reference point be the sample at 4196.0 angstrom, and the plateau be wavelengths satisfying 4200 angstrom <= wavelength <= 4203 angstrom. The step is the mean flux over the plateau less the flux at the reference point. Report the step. 4.1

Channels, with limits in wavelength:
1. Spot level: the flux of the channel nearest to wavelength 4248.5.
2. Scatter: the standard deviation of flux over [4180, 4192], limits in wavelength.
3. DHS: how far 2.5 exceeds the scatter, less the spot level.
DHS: -19.6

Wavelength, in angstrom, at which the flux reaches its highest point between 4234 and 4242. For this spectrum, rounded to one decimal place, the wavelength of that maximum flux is 4236.5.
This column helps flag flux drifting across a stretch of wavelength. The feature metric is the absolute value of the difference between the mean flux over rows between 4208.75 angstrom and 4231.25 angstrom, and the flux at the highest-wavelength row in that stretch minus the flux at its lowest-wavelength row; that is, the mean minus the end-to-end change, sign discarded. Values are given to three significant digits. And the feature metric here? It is 20.3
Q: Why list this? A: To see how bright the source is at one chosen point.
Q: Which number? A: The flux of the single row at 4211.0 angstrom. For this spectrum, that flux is 22.49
